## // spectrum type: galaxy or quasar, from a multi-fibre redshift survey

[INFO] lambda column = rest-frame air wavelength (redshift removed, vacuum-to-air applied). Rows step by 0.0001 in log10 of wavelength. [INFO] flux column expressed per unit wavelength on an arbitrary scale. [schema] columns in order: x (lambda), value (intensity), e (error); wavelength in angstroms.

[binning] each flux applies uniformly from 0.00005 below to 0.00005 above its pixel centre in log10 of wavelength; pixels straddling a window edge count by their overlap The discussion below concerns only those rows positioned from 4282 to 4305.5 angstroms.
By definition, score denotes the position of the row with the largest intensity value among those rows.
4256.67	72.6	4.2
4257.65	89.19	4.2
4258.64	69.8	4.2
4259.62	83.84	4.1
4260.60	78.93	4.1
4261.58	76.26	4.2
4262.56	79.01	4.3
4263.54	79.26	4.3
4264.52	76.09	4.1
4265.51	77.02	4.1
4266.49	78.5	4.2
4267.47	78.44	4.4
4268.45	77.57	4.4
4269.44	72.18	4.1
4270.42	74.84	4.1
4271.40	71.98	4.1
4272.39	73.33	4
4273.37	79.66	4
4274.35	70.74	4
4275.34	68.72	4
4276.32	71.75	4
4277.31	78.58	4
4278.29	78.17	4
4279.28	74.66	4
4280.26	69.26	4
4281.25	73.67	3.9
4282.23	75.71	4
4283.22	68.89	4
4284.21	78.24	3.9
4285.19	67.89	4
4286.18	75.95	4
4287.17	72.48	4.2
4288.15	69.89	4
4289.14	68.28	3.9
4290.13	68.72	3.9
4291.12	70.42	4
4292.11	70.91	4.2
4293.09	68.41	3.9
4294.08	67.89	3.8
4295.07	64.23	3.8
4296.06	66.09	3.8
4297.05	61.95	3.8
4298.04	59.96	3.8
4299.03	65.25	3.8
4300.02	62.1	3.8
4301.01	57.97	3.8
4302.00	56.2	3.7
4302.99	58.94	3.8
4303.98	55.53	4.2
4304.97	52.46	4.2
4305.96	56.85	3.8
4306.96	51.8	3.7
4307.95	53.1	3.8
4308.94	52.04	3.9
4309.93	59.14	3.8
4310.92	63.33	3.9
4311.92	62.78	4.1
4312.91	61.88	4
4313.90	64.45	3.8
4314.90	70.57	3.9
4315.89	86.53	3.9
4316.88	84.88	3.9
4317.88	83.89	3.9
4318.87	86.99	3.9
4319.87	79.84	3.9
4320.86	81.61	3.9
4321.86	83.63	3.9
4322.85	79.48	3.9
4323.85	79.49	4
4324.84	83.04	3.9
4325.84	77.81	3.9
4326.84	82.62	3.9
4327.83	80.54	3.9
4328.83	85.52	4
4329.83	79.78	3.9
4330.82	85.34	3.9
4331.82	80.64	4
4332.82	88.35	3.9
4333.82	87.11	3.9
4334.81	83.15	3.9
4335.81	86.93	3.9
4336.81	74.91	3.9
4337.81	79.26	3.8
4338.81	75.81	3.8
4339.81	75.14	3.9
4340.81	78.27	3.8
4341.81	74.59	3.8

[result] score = 4284.21 angstroms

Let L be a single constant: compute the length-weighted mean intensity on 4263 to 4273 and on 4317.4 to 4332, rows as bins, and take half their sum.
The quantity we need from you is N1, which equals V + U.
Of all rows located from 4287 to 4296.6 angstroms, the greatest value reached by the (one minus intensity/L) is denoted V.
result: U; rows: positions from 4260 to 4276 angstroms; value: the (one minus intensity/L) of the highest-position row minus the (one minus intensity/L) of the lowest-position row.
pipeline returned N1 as 0.32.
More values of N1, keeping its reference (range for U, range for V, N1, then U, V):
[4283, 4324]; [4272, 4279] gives 0.00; -0.13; 0.13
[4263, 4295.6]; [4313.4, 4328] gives 0.37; 0.19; 0.18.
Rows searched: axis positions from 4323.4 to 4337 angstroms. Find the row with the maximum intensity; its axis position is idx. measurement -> 4332.82 angstroms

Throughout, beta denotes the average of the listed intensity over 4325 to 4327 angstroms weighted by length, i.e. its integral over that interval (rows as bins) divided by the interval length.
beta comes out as 80.0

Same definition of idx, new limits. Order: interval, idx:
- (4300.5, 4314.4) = 4313.90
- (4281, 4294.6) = 4284.21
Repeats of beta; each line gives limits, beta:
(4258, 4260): 77.0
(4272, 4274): 76.6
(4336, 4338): 78.2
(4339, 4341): 76.3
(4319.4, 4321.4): 80.8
